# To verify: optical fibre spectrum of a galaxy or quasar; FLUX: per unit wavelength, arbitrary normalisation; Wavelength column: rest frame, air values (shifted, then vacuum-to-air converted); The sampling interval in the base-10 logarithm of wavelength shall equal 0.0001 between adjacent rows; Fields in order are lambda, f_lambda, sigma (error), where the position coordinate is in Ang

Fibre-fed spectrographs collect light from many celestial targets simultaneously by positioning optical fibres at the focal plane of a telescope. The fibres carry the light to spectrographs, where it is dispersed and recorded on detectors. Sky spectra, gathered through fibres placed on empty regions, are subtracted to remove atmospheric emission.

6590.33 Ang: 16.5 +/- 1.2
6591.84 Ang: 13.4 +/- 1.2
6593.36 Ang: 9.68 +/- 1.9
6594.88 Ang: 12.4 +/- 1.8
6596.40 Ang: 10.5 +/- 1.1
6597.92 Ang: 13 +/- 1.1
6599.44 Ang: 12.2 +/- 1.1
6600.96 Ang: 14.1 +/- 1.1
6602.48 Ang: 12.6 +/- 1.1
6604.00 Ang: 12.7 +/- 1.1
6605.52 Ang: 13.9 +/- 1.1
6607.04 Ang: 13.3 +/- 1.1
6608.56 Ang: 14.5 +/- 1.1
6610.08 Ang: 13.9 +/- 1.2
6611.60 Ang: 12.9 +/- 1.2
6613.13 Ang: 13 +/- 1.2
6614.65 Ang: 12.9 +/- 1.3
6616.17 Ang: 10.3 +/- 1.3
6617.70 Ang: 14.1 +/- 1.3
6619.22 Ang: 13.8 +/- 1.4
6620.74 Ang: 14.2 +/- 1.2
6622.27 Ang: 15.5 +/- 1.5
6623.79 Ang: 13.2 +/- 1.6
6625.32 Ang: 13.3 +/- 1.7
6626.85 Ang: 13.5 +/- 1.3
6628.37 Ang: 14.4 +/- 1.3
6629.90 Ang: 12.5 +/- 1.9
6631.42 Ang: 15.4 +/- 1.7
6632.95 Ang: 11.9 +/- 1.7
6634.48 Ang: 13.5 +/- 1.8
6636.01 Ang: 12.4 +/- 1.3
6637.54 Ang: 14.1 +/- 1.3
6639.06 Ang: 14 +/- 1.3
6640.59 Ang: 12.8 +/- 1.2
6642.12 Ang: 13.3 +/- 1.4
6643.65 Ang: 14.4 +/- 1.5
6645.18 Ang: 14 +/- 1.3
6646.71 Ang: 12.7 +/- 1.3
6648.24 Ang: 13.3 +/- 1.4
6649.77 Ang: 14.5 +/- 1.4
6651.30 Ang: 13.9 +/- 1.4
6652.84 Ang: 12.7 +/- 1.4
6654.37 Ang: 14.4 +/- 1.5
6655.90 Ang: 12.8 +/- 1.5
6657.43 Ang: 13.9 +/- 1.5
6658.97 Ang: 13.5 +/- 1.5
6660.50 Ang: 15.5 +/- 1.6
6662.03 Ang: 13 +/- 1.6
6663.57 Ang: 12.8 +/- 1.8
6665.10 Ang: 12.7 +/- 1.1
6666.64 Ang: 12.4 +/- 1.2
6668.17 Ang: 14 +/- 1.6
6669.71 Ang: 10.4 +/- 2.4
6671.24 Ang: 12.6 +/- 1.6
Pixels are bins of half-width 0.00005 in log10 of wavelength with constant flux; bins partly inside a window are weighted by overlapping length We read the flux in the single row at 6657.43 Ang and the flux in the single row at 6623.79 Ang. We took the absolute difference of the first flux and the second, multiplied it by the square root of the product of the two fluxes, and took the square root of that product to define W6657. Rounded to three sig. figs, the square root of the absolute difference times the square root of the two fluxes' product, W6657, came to 3.08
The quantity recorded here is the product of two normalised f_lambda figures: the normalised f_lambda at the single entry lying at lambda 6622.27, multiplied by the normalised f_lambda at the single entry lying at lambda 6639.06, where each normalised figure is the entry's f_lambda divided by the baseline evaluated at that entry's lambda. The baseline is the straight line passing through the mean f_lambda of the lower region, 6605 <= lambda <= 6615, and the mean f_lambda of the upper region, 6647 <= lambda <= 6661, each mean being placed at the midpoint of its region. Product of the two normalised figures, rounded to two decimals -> 1.17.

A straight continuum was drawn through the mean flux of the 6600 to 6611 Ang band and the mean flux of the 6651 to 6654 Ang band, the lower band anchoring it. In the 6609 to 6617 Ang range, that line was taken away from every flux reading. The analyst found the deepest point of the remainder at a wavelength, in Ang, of 6616.17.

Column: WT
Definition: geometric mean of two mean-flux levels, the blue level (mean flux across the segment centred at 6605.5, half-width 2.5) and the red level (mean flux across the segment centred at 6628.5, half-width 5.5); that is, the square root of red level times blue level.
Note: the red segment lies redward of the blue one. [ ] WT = 13.4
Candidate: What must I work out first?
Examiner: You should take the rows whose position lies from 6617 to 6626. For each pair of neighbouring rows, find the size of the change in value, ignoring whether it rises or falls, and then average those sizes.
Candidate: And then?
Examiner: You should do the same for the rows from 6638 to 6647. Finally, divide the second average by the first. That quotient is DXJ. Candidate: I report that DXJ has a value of 1.0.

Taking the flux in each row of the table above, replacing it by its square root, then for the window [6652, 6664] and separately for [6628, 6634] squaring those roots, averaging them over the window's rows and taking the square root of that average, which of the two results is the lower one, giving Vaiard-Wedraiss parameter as 3.68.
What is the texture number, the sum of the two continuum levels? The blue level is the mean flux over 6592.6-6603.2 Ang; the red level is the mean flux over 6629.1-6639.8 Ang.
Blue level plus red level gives 25.47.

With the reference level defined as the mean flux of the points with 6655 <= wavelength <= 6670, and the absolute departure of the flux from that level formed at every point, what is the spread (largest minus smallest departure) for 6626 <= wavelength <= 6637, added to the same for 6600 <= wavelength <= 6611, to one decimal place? 3.1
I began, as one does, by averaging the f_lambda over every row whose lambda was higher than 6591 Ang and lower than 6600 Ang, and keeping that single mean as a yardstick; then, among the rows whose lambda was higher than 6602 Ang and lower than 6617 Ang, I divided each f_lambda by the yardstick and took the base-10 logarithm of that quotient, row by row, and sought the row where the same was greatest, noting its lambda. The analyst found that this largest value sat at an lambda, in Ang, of 6608.56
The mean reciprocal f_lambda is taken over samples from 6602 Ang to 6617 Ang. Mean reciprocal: 0.0775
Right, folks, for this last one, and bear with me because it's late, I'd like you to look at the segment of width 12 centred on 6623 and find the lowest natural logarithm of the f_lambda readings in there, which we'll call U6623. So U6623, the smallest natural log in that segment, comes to 2.58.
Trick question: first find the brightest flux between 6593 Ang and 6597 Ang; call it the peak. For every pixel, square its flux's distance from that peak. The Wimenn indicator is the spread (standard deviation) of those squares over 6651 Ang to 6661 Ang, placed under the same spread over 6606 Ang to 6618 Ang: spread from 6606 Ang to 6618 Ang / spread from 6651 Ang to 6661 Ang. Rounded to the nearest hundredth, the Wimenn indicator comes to 0.55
